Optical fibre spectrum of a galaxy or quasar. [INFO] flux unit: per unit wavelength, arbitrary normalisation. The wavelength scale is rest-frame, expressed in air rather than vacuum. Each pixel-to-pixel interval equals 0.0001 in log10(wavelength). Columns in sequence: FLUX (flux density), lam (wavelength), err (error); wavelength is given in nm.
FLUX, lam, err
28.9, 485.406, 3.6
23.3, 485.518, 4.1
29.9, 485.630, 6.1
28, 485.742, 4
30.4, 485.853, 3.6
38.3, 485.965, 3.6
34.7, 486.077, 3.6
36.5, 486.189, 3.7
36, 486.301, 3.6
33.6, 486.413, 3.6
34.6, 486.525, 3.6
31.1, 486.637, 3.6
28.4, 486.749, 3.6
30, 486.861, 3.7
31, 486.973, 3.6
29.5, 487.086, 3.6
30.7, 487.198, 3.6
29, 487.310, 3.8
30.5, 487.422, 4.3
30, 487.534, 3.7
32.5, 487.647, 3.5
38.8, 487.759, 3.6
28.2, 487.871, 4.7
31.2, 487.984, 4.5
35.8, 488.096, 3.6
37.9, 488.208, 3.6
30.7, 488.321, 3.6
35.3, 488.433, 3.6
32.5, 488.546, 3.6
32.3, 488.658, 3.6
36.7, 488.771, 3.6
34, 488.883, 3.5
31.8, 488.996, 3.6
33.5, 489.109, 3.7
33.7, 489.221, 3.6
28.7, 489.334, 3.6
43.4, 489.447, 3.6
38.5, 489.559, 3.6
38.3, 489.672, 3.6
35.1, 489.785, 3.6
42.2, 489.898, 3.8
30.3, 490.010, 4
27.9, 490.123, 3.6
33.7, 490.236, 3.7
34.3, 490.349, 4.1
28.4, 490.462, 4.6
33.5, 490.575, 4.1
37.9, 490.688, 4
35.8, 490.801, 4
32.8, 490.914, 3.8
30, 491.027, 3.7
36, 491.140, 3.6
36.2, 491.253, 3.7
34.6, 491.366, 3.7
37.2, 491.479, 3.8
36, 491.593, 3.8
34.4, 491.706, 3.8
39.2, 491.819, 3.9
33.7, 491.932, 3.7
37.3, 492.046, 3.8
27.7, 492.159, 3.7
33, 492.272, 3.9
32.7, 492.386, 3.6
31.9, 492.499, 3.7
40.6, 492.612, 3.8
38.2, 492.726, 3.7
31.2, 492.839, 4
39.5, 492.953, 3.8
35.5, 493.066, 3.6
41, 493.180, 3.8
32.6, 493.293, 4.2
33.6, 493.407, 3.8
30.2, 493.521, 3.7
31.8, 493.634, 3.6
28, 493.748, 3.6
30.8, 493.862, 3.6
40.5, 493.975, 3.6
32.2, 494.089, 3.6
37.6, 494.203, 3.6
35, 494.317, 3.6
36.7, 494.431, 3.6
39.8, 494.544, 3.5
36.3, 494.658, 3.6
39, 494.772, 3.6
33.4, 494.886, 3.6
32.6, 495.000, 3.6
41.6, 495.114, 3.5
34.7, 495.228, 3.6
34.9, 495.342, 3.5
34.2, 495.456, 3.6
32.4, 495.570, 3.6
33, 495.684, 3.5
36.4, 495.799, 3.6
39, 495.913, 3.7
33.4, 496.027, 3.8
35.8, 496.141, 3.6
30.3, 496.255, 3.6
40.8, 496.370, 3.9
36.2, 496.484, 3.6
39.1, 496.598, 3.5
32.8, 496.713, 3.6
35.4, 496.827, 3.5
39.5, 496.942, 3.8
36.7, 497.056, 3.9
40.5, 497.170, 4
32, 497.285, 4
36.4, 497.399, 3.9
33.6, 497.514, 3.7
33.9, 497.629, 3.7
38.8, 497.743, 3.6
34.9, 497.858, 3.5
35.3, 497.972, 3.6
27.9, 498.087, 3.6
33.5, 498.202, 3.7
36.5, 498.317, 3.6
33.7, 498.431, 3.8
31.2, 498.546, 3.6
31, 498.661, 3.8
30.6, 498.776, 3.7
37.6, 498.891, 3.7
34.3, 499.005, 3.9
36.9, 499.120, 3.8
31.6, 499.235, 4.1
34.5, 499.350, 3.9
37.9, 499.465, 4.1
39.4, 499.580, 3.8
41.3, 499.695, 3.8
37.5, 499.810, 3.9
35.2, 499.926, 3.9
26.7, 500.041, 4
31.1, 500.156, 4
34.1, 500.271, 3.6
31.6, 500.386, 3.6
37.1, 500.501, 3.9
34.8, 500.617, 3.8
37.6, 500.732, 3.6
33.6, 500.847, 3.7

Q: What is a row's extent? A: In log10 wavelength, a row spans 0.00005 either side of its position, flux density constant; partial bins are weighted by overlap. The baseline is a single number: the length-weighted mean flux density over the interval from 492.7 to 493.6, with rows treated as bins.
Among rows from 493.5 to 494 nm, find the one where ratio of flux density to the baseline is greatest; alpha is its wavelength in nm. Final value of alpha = 493.975 nm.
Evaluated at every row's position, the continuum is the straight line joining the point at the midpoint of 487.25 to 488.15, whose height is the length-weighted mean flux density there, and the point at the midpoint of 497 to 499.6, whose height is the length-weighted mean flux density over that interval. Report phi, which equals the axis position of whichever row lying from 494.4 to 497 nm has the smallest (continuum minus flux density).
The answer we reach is 495.114 nm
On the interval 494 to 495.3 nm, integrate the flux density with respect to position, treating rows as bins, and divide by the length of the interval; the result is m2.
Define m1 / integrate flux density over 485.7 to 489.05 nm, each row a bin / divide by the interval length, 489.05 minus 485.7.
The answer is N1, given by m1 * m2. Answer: 1188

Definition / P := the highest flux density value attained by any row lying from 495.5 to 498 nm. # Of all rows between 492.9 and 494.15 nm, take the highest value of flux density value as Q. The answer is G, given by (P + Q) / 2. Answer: 40.9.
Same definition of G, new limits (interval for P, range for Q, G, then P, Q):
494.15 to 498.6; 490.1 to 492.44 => 40.4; 41.6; 39.2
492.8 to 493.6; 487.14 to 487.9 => 39.9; 41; 38.8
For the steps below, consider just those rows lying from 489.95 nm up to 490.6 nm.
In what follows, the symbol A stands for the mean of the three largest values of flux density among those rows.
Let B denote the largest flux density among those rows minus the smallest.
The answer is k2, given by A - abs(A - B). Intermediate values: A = 34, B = 6.4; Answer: 6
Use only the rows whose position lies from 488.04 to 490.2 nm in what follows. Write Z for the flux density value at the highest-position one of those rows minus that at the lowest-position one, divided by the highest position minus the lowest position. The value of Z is -3.9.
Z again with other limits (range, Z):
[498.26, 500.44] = -2.4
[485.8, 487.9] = -1.1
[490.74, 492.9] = -2.3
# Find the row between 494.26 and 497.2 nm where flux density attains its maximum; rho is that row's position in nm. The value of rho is 495.114 nm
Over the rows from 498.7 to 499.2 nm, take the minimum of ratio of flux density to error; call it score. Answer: 8.3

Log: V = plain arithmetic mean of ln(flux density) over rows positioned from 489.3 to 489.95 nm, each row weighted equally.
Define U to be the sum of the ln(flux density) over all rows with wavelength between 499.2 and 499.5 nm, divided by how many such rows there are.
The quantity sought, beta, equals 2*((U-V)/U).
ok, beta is -0.04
